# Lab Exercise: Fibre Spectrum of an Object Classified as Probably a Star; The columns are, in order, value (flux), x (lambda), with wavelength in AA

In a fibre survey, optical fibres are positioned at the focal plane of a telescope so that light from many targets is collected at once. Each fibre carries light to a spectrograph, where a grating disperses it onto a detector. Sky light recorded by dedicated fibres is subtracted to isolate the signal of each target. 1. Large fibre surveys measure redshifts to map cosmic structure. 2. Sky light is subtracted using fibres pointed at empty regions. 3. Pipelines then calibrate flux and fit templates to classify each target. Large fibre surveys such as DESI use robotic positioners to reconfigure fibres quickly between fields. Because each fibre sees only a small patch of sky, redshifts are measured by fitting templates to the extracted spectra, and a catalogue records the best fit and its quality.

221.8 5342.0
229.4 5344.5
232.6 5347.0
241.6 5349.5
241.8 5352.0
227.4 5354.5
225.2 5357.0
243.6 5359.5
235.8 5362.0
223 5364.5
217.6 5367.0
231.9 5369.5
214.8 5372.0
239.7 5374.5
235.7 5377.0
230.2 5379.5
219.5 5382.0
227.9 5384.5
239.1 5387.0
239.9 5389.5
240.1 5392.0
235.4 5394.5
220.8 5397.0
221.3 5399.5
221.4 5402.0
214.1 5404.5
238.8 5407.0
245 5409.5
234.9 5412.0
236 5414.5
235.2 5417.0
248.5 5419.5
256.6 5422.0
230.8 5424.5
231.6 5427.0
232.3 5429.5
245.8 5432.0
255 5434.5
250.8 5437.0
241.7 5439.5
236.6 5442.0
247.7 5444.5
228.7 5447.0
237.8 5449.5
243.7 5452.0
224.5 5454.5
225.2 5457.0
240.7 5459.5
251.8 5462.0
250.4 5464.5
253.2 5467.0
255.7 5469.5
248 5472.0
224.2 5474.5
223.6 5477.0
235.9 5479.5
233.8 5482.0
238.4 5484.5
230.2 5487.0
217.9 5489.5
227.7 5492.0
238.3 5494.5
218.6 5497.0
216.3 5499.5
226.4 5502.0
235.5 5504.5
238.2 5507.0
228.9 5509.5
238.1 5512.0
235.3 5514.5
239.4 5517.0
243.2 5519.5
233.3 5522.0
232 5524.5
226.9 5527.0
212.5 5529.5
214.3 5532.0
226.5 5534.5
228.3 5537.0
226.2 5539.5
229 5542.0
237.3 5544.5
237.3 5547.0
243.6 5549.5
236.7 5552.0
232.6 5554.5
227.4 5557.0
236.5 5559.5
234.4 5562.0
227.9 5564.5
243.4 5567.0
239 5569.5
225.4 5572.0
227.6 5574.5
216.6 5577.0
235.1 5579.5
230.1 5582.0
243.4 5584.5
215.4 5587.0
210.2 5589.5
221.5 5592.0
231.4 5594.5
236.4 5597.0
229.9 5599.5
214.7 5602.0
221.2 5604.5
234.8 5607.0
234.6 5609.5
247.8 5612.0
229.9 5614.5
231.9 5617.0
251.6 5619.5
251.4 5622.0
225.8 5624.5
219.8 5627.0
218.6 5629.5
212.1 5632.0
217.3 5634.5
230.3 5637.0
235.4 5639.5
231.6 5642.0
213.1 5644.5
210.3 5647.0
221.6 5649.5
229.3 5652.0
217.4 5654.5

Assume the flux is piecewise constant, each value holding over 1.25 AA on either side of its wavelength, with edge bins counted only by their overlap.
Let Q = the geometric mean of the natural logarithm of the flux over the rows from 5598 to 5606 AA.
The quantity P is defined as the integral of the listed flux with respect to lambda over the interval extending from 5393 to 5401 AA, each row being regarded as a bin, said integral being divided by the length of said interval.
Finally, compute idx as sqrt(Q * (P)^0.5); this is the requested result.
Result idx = 9.01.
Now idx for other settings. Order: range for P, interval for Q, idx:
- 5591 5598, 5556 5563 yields 9.09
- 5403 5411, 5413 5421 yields 9.14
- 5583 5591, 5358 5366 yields 9.03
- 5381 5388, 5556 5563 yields 9.08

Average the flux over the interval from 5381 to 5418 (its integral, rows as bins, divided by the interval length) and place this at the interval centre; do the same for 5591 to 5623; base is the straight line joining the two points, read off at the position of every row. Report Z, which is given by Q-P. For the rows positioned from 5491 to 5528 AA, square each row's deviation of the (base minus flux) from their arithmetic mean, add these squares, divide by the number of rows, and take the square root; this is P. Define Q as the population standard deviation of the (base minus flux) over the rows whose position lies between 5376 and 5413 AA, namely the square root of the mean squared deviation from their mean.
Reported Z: 2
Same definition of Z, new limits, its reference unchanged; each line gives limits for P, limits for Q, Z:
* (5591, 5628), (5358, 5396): -2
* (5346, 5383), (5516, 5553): 0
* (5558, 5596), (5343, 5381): -1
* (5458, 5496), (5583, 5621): 0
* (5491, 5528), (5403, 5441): 3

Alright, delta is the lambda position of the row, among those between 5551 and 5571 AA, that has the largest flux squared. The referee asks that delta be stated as 5567.0 AA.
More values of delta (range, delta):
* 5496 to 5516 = 5507.0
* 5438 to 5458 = 5444.5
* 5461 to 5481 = 5469.5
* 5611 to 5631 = 5619.5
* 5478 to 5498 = 5484.5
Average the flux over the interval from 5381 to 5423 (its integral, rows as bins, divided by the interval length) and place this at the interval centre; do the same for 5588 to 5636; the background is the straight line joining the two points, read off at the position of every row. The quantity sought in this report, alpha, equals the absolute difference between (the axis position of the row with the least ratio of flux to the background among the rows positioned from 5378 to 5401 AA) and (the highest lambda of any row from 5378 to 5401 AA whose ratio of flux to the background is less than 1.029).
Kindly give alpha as 17.5 AA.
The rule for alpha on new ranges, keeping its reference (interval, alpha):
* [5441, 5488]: 10.0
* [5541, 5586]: 5.0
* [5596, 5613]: 7.5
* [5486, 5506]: 5.0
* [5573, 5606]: 15.0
